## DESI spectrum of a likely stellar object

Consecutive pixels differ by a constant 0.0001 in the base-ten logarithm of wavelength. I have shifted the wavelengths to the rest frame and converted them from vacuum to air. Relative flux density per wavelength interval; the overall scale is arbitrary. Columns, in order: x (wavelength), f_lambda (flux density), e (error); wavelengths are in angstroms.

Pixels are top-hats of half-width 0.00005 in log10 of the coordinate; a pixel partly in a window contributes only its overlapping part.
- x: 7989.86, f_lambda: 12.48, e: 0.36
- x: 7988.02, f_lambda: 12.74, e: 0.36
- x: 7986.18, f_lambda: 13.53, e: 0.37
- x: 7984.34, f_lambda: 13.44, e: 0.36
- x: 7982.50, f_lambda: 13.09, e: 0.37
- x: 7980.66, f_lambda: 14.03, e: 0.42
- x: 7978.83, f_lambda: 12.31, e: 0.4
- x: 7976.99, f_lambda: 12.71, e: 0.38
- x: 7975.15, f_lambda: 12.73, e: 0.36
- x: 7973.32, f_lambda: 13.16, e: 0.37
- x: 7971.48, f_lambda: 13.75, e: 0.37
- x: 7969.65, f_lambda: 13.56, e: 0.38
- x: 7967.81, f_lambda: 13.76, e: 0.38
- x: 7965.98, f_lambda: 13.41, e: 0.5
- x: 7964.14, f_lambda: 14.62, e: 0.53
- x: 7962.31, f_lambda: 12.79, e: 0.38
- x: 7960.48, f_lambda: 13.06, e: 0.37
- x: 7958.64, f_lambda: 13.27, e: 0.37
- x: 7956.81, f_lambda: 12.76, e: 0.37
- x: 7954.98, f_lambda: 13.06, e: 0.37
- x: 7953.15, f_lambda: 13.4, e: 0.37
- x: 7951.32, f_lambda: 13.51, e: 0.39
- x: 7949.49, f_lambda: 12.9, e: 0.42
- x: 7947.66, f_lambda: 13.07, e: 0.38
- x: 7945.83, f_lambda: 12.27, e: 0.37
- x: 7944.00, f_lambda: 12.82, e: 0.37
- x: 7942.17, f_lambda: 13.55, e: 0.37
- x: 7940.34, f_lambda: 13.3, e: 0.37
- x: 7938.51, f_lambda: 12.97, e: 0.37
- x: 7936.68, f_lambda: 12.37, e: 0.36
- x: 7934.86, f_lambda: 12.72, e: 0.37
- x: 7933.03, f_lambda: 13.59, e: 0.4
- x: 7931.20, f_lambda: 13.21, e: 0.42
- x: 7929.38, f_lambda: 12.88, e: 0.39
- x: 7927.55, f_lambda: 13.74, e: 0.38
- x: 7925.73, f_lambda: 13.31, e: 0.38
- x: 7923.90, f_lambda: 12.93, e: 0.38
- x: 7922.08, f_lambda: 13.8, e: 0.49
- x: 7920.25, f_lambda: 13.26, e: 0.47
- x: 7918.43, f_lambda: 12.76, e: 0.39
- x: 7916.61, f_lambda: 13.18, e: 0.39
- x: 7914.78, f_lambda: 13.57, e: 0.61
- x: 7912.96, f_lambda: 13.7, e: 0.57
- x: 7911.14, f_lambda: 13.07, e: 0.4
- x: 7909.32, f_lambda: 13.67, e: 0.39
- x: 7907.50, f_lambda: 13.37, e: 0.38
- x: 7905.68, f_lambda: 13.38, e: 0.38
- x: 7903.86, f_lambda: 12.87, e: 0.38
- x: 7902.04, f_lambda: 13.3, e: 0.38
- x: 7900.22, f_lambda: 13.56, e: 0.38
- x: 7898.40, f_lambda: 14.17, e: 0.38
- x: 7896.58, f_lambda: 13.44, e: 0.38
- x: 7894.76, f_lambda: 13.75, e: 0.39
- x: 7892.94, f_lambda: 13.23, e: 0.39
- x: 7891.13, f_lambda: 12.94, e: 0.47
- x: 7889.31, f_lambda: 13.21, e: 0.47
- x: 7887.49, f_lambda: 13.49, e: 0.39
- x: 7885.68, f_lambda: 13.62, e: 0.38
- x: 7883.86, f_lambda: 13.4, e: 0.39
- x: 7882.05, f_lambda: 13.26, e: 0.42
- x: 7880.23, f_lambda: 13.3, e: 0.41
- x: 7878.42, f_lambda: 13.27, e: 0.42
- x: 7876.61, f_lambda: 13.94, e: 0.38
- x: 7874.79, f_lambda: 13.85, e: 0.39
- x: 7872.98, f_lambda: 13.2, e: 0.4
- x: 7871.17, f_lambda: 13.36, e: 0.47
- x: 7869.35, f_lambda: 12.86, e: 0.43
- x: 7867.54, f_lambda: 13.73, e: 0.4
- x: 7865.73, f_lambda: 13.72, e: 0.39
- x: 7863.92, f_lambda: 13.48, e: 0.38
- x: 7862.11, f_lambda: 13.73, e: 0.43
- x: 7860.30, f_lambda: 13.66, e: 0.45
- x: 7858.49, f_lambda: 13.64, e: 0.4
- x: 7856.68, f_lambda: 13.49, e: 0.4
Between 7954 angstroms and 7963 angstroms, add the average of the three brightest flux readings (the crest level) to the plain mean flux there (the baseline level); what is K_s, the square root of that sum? 5.11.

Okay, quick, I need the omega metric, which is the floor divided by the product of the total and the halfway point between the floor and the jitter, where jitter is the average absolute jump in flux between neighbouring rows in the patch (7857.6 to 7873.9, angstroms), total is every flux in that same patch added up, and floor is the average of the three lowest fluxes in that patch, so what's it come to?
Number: 0.0162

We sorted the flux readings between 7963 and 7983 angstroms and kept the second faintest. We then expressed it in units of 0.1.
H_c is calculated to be 127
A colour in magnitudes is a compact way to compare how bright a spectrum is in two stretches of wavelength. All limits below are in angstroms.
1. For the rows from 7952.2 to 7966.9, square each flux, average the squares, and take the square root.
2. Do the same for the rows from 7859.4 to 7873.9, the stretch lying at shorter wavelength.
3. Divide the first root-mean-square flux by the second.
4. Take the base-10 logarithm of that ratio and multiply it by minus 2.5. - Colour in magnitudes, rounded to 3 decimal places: 0.013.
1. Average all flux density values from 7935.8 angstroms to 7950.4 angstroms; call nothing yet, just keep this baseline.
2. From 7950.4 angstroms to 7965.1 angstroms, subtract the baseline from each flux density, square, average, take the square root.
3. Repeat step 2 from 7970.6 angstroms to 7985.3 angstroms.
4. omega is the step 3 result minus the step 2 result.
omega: -0.10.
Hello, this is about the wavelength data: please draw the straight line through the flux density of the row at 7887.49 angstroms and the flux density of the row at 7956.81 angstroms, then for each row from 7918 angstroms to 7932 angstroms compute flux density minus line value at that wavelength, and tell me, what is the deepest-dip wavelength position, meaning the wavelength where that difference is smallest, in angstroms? 7918.43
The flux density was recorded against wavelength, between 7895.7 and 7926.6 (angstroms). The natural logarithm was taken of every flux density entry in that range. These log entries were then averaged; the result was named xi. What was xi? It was 2.59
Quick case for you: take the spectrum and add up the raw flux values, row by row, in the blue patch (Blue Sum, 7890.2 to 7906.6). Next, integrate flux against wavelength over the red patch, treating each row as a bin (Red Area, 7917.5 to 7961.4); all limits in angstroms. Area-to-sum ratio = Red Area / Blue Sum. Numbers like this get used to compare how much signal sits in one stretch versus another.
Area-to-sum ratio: 4.8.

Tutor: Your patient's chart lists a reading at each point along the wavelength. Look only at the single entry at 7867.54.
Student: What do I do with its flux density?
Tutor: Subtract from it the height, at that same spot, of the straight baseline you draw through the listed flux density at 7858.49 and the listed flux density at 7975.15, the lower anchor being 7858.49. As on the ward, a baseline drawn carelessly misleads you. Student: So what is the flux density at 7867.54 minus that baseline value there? 0.16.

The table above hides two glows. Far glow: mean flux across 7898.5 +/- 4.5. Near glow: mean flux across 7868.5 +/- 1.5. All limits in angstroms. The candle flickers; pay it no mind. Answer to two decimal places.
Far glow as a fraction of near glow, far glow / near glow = 1.03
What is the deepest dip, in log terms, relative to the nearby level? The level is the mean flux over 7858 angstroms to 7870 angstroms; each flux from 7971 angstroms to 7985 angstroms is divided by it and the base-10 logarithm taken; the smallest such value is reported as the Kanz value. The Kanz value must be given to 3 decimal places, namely -0.042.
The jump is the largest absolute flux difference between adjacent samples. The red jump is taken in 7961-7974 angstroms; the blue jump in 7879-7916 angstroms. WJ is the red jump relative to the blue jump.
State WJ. 2.5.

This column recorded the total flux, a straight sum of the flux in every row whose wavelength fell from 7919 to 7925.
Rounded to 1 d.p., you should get 40.0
